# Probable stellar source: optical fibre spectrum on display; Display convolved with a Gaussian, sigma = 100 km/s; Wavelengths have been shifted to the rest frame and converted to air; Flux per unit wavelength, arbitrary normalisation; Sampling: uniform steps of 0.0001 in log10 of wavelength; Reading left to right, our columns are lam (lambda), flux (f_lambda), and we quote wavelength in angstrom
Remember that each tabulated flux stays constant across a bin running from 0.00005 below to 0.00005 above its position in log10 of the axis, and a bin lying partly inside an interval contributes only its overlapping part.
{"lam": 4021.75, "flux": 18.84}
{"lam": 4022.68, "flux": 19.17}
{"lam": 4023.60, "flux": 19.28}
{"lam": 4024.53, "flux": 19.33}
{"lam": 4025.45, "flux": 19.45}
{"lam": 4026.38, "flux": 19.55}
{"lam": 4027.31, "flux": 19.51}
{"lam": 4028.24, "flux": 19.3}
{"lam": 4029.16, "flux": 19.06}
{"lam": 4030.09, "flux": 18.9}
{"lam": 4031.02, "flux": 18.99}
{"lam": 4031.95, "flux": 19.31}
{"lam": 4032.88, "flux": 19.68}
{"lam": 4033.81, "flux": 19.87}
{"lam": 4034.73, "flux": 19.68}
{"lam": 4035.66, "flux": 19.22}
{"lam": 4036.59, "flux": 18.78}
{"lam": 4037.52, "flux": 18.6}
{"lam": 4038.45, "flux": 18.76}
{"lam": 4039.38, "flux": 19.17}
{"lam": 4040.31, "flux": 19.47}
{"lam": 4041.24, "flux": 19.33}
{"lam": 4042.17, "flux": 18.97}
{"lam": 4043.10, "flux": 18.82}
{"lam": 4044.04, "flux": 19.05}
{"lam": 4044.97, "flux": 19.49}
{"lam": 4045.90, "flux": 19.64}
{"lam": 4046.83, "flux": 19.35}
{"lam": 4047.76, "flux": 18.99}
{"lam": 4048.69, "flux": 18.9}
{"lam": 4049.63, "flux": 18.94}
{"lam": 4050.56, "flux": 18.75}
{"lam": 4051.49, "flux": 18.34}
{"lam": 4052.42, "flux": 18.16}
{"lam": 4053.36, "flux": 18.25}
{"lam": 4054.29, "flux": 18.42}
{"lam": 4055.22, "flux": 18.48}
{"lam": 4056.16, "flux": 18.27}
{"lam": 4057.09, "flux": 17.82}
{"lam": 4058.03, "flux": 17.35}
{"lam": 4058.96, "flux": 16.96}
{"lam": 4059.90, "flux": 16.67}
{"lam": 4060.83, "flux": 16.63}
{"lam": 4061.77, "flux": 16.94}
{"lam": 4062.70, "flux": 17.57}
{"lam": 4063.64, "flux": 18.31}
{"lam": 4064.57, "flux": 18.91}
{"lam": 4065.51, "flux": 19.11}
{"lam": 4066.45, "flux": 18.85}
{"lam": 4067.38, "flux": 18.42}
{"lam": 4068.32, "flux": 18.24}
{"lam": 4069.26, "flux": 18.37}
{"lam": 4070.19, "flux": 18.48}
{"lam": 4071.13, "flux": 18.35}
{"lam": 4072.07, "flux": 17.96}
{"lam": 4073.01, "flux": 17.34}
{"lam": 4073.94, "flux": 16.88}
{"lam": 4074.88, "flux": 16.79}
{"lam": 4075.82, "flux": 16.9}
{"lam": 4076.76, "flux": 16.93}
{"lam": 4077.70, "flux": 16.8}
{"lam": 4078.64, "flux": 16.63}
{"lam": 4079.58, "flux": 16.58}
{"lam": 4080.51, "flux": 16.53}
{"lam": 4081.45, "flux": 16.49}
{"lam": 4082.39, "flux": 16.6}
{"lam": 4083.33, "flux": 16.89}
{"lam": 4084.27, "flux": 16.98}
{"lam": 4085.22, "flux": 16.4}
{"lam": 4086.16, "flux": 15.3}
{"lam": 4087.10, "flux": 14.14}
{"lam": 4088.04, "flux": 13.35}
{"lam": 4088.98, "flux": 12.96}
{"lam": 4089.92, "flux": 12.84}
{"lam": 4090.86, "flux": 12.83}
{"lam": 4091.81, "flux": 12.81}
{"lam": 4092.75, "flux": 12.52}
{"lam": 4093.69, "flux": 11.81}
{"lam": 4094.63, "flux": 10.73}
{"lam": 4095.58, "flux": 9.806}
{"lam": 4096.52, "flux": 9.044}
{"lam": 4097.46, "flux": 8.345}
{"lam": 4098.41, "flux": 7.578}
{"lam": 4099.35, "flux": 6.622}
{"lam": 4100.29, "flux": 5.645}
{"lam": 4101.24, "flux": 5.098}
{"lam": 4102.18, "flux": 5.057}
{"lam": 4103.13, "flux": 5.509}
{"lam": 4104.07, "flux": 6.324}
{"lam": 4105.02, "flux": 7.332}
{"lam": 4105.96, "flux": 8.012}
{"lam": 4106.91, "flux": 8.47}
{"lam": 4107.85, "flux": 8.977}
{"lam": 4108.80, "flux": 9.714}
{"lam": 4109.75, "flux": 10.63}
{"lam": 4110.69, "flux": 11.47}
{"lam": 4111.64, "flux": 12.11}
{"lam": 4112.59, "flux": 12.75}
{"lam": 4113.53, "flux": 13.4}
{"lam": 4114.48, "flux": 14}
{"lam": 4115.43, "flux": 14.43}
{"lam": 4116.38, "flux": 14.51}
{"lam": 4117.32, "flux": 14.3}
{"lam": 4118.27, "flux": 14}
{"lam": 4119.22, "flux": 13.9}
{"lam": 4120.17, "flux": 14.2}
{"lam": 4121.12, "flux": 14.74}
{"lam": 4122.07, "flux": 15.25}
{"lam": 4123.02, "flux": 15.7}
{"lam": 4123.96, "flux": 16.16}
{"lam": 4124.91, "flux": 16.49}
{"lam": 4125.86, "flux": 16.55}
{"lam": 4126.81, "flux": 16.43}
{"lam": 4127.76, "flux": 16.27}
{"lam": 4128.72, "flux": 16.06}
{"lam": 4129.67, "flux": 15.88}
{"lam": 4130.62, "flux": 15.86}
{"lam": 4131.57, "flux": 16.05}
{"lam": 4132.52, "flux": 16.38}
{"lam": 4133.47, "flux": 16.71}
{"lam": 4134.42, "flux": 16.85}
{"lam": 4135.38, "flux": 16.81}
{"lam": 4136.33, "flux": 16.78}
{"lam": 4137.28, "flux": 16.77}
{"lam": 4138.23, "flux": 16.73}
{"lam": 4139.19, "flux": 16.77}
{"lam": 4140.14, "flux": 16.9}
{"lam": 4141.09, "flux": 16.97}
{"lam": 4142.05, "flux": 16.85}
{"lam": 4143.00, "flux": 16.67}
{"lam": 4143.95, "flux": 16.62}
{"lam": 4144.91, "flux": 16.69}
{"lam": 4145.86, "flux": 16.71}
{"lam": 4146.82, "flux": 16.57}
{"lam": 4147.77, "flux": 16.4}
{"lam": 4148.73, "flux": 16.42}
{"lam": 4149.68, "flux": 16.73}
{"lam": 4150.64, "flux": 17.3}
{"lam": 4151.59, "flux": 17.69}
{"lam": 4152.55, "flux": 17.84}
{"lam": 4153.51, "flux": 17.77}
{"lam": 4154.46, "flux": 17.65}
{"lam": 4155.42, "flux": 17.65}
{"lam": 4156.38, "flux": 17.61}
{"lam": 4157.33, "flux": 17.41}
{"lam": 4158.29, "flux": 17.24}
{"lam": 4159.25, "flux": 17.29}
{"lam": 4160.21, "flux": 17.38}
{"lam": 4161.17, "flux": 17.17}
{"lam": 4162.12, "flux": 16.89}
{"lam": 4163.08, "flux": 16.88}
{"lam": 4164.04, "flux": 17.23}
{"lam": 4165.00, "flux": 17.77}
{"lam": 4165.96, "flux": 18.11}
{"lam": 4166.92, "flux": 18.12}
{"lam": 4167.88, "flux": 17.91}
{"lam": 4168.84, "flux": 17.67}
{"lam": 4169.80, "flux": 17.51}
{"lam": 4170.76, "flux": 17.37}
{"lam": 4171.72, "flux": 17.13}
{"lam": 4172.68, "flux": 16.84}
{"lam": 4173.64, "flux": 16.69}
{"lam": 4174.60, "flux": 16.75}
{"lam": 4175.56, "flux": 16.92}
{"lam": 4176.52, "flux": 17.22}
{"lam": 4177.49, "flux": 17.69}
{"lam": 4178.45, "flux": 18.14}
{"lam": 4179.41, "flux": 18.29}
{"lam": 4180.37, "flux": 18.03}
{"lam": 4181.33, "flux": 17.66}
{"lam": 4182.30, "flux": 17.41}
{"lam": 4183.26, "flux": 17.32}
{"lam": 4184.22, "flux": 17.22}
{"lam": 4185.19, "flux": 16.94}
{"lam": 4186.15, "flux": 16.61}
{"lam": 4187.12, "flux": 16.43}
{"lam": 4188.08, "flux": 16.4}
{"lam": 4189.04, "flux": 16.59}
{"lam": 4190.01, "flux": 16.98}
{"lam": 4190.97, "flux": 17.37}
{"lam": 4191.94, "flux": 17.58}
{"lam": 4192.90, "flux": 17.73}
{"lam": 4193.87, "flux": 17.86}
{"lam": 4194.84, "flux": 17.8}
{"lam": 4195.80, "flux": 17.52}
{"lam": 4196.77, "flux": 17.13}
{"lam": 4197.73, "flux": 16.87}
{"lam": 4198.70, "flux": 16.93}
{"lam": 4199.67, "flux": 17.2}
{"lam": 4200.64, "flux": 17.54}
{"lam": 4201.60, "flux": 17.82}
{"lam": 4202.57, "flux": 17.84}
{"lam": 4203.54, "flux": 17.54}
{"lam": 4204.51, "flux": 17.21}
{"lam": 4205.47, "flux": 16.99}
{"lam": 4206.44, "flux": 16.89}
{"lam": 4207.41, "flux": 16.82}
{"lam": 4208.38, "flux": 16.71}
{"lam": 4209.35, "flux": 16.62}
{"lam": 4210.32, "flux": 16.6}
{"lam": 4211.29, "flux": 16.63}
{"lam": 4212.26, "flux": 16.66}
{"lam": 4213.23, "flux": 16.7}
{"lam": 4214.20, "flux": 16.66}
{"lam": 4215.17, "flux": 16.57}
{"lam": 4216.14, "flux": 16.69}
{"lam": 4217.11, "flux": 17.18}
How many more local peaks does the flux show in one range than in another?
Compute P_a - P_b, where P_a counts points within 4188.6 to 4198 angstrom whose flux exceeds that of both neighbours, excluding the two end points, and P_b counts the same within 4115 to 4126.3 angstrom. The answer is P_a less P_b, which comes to 0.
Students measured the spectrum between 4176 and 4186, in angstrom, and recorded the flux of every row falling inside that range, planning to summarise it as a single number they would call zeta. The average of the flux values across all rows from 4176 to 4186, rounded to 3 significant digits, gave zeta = 17.6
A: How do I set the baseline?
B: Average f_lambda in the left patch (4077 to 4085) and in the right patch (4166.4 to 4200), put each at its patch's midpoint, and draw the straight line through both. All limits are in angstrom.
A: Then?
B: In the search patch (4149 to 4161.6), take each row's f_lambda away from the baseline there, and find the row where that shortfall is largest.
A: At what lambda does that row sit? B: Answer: 4149.68 angstrom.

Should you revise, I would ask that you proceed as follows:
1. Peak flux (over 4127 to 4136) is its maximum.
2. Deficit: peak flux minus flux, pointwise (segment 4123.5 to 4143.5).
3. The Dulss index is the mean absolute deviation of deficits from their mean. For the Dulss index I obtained 0.30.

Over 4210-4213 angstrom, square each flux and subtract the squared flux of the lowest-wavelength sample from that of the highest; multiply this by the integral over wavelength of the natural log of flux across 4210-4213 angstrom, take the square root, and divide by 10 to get 0.4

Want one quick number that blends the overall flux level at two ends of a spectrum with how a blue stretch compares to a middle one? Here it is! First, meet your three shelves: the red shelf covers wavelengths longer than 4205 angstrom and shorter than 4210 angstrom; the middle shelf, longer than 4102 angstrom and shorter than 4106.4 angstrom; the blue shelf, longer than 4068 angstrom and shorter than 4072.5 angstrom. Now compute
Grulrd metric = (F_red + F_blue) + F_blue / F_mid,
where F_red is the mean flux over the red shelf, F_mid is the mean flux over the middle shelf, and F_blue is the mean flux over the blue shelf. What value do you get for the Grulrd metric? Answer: 37.9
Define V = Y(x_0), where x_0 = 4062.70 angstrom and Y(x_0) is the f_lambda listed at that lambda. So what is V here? 17.57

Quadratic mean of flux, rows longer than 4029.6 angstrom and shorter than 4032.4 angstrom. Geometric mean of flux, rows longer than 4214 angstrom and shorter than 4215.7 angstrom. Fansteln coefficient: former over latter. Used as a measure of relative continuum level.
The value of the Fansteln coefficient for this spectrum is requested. 1.1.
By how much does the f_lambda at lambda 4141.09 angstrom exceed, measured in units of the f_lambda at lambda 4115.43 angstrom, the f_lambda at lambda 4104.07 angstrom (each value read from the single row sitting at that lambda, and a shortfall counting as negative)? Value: 0.7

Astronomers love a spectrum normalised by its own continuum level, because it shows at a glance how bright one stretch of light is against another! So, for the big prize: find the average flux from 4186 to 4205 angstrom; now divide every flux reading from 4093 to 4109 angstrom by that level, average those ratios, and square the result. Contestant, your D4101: 0.21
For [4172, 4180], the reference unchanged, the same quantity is 1.01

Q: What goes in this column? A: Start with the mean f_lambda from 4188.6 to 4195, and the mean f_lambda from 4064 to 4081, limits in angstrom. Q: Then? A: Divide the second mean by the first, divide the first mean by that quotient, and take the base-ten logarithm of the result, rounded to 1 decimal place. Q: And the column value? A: 1.2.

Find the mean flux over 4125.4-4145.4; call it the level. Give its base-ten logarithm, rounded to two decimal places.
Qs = 1.22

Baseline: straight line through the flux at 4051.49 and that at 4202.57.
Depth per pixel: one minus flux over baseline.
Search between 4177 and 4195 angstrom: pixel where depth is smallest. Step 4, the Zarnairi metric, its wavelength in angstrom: 4179.41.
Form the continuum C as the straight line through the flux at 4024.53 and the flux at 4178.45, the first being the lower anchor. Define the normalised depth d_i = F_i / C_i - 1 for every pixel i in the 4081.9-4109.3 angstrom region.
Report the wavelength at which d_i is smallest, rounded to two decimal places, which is 4102.18 angstrom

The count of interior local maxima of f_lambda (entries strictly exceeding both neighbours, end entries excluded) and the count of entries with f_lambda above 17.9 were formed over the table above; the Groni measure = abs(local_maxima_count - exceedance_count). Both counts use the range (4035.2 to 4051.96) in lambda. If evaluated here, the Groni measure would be 15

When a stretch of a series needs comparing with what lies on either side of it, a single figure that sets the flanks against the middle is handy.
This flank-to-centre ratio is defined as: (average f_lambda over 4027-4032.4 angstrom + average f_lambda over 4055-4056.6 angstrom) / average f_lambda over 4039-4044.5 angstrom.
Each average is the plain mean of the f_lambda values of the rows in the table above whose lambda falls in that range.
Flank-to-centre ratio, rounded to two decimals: 1.96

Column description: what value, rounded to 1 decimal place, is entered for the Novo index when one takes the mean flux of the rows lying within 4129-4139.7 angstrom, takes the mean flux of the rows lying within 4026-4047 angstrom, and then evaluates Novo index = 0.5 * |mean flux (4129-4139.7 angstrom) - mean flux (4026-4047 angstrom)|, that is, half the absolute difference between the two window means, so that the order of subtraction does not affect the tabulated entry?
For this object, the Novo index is 1.4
